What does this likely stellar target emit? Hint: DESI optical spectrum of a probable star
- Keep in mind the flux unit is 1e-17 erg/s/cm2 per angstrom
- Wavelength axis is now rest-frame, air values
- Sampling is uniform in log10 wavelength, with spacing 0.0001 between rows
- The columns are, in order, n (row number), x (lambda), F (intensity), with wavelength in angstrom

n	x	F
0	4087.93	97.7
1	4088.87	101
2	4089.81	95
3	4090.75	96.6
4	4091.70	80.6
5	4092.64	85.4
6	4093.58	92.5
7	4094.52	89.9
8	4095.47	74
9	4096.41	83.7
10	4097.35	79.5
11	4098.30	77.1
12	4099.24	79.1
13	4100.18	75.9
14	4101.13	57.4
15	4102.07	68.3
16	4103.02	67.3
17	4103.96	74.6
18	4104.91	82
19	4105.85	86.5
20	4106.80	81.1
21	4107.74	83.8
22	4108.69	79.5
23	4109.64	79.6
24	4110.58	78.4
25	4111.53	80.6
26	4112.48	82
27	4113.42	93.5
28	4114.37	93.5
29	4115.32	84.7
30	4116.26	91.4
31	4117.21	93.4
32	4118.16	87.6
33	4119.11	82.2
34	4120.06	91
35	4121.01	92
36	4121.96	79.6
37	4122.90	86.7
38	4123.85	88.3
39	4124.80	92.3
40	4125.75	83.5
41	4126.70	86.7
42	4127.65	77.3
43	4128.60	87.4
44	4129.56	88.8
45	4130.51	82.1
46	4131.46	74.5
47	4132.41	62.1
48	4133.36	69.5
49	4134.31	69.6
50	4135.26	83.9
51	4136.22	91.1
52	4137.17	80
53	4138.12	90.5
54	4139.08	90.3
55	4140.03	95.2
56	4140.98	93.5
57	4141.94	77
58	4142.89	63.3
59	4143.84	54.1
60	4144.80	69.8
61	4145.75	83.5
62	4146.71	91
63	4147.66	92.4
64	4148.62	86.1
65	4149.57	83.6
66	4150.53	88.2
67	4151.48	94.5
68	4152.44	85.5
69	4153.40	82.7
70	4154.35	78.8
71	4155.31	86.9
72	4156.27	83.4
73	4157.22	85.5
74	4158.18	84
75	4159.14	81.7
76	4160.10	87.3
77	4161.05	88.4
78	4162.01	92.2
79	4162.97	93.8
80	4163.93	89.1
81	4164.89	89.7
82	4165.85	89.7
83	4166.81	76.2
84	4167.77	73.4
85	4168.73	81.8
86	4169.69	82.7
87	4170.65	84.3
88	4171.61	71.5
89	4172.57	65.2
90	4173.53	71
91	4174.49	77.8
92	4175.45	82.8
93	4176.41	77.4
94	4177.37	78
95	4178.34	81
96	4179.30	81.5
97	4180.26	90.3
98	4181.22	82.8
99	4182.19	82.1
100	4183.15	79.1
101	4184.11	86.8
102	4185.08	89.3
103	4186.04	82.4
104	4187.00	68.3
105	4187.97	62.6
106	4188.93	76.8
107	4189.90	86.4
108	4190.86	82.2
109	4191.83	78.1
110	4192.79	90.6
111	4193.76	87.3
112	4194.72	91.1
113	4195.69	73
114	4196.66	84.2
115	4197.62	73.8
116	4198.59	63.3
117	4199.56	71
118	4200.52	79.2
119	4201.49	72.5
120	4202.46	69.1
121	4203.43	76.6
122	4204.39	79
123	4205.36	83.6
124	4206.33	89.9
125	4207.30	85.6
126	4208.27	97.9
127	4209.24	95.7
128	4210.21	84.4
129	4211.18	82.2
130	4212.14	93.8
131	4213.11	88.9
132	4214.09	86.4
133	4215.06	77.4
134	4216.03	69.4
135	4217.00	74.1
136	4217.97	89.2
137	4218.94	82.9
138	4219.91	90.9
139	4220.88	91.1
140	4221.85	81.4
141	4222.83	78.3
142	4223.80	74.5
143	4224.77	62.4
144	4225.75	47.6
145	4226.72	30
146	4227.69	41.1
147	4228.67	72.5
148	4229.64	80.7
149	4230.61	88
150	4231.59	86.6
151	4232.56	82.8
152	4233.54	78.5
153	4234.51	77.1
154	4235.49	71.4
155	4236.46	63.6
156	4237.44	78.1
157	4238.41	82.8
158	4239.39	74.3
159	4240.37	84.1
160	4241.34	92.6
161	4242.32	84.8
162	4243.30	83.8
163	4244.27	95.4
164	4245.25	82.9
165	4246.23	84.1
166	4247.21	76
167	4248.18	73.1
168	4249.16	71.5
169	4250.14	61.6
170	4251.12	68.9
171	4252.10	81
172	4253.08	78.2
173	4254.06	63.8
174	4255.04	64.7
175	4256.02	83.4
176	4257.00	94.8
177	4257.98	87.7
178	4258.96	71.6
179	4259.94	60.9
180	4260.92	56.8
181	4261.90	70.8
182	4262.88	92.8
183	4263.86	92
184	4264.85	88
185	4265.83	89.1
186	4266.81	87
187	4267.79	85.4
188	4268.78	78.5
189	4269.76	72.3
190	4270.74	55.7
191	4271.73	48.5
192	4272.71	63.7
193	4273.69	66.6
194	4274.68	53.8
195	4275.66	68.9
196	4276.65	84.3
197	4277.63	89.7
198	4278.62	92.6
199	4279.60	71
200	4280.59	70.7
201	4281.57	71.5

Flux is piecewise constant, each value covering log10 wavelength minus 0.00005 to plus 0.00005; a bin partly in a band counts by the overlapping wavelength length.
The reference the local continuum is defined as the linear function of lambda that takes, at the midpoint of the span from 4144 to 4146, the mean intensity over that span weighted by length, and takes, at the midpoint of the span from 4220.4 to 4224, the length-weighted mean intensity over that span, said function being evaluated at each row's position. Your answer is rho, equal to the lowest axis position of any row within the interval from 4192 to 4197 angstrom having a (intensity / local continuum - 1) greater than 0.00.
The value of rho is 4192.79 angstrom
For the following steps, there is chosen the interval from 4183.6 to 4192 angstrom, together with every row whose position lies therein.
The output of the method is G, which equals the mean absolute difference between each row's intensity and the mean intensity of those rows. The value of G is 6.9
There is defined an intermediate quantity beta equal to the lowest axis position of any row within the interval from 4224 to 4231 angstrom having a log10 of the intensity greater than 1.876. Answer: 4229.64 angstrom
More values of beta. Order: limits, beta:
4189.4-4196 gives 4189.90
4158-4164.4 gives 4158.18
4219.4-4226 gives 4219.91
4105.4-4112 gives 4105.85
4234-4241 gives 4234.51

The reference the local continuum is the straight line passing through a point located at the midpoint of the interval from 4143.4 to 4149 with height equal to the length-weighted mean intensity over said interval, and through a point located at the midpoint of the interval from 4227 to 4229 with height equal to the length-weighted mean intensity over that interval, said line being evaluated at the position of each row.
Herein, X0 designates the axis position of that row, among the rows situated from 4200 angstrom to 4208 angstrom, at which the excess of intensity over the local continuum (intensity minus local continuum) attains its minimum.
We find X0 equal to 4202.46 angstrom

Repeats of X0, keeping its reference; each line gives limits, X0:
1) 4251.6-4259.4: 4254.06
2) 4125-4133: 4132.41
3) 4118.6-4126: 4121.96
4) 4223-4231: 4226.72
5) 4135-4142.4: 4141.94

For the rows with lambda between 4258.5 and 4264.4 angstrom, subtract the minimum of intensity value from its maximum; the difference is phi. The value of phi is 36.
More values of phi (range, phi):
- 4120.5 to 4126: 13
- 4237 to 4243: 18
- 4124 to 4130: 15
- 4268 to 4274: 30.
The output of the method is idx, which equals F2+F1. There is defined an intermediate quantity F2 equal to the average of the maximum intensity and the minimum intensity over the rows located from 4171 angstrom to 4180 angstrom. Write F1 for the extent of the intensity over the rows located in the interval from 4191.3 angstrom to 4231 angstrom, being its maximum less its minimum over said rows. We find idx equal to 142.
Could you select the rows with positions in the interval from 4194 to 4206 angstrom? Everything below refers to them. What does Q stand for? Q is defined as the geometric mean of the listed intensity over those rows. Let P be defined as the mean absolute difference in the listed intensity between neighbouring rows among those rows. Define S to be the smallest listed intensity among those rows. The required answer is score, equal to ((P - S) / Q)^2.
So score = 0.52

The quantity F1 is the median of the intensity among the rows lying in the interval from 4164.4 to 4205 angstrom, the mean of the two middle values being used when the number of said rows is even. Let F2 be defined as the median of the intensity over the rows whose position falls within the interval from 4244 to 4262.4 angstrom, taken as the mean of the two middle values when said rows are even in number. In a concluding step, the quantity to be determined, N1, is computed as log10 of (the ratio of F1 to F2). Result 0.035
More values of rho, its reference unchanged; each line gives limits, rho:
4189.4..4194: 4189.90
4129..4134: 4129.56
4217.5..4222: 4217.97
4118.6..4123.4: 4119.11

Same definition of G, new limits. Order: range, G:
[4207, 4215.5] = 5.4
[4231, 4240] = 5.0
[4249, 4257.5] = 9.0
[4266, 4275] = 11.4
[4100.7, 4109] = 7.7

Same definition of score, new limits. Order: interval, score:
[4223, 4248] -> 0.08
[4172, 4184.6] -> 0.58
